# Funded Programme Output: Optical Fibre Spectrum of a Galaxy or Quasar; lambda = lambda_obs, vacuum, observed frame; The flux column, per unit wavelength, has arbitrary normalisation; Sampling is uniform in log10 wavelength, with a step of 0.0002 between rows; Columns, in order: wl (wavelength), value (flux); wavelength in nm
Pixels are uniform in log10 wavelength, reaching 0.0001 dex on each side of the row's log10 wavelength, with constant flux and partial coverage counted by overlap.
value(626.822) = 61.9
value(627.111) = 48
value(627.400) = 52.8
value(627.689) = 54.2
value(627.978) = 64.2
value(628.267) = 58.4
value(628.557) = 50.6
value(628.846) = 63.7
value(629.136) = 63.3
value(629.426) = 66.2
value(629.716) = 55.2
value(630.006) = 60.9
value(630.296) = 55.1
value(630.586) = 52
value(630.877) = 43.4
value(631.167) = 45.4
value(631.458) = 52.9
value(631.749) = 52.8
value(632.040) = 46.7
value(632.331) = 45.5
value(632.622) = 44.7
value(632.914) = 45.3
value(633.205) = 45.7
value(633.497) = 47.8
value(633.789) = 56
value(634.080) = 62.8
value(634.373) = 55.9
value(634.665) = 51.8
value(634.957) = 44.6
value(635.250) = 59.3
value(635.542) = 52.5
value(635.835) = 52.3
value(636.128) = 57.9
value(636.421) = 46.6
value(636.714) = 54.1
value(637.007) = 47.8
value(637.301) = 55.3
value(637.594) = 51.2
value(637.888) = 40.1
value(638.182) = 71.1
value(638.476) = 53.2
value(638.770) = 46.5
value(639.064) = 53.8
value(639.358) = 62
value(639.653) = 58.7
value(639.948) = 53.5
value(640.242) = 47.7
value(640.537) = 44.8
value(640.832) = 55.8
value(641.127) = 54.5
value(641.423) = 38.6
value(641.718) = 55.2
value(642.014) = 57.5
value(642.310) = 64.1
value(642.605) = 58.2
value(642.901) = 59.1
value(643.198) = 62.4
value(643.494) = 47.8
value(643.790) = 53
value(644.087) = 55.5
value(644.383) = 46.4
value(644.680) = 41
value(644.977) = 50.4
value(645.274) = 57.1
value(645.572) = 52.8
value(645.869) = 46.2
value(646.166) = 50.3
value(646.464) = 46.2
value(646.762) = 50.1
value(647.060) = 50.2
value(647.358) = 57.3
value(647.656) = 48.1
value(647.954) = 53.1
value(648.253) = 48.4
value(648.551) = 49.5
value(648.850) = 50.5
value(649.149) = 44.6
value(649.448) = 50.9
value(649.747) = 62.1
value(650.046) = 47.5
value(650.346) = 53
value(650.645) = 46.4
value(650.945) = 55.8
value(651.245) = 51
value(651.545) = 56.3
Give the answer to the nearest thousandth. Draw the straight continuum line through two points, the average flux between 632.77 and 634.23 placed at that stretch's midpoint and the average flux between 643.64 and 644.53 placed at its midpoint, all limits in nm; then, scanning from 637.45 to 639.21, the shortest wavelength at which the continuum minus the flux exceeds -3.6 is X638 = 637.594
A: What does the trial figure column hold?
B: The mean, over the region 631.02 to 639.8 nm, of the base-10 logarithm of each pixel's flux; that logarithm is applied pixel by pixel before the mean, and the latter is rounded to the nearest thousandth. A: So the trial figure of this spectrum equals 1.713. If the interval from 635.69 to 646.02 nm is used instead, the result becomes 1.720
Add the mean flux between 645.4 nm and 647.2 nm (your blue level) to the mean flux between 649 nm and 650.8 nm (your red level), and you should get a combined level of 100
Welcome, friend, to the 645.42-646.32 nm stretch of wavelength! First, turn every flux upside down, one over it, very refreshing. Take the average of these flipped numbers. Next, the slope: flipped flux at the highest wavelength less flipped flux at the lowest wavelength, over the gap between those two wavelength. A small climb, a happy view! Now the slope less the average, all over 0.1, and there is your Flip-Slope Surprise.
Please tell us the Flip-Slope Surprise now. -0.19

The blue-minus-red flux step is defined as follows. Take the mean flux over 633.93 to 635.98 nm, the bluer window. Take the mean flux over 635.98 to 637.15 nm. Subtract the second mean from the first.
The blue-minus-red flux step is 2.6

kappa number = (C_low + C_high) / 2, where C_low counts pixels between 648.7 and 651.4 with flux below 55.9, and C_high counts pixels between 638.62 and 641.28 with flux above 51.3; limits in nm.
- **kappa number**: 7.0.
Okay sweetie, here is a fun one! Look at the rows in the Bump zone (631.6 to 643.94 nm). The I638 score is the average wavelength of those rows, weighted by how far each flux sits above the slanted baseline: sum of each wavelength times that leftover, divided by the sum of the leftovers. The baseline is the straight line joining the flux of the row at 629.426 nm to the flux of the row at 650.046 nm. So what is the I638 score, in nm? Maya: 634.69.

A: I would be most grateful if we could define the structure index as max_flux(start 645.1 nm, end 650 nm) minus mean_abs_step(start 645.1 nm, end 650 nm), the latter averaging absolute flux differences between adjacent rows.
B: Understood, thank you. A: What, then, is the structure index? 57.1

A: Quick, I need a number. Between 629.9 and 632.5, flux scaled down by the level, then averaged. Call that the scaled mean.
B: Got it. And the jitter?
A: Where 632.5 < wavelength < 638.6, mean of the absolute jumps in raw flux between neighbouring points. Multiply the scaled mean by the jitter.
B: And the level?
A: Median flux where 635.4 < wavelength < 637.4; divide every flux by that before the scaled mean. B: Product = 7.7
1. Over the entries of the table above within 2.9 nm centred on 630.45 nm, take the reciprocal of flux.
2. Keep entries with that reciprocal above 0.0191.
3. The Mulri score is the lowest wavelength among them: 630.586 nm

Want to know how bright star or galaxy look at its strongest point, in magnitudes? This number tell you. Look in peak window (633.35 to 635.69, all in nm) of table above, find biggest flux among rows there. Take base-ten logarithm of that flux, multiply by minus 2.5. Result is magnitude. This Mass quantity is -4.49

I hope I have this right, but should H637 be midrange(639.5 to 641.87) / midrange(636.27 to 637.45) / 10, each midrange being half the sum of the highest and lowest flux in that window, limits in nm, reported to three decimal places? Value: 0.095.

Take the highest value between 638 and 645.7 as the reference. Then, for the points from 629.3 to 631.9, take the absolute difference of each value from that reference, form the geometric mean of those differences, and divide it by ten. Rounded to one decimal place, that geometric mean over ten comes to 1.6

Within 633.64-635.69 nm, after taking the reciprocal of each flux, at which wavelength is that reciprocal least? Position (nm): 634.080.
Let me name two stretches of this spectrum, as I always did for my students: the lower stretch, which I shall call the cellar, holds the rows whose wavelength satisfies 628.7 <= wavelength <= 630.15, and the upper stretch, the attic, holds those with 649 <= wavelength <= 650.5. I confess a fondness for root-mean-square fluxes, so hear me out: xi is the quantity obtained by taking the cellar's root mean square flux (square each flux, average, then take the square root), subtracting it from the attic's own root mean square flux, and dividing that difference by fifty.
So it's -0.20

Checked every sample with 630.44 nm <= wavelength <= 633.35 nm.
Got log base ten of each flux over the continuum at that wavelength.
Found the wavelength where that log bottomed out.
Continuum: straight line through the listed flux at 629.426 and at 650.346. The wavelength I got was 630.877 nm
